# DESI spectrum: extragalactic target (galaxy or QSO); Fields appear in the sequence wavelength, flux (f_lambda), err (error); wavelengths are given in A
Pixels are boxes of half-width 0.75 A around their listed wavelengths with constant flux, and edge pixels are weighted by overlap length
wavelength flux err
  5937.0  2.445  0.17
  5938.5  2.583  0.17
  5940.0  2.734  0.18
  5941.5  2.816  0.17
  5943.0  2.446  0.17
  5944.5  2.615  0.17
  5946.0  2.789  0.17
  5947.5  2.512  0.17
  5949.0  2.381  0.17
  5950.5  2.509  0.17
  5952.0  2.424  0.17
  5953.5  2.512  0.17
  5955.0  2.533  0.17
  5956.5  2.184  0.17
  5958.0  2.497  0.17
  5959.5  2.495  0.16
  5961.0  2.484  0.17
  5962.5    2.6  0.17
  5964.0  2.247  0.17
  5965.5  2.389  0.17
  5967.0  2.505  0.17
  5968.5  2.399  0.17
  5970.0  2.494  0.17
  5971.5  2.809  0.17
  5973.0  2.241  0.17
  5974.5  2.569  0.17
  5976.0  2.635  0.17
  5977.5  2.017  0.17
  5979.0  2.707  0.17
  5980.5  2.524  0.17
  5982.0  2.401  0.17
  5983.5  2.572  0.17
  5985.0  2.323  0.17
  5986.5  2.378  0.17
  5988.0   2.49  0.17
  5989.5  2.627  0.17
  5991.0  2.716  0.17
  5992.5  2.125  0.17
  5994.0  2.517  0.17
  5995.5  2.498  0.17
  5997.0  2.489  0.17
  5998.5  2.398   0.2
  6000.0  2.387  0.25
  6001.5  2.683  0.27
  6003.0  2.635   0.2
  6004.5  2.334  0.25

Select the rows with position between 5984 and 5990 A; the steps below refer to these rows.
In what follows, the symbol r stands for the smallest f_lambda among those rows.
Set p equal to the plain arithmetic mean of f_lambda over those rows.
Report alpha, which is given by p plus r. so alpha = 4.78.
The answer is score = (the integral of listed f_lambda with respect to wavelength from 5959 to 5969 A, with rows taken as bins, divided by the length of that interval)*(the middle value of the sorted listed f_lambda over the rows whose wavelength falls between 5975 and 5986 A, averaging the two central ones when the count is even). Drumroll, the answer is 6.17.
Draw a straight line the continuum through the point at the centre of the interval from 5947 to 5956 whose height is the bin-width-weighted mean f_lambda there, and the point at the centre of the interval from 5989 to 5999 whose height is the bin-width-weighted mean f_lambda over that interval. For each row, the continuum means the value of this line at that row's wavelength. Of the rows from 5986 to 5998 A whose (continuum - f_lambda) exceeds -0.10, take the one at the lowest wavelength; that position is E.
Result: 5986.5 A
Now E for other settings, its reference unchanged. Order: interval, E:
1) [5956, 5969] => 5956.5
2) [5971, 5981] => 5973.0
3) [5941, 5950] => 5943.0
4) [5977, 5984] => 5977.5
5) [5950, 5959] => 5950.5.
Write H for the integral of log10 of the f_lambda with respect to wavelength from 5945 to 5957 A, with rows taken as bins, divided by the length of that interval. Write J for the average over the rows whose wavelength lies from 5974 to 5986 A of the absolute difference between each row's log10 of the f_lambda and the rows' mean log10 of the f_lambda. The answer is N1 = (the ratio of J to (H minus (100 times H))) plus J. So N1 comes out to 0.030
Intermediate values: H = 0.395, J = 0.030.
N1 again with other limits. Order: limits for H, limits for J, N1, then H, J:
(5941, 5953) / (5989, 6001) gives 0.022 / 0.407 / 0.022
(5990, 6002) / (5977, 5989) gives 0.026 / 0.393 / 0.027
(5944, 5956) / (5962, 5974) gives 0.024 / 0.402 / 0.025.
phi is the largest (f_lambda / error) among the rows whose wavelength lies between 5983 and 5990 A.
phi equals 15.5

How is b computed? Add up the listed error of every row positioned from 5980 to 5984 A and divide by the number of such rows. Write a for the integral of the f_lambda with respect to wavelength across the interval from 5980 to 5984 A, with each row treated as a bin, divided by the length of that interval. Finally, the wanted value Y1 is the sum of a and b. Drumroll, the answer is 2.66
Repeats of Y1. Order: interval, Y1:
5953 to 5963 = 2.64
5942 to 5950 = 2.73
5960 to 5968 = 2.62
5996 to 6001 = 2.65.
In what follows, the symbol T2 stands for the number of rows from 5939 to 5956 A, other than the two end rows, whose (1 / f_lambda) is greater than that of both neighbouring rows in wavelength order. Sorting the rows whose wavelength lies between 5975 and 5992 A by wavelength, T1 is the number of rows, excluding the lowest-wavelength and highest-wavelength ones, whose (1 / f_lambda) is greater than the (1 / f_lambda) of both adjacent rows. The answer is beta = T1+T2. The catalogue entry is 6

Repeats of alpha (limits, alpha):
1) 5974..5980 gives 4.50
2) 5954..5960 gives 4.61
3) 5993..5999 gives 4.87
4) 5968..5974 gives 4.73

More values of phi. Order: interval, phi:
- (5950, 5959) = 14.9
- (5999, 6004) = 13.2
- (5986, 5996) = 16.0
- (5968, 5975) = 16.5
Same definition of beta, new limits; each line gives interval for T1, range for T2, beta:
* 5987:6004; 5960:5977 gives 5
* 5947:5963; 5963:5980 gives 7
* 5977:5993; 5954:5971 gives 6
